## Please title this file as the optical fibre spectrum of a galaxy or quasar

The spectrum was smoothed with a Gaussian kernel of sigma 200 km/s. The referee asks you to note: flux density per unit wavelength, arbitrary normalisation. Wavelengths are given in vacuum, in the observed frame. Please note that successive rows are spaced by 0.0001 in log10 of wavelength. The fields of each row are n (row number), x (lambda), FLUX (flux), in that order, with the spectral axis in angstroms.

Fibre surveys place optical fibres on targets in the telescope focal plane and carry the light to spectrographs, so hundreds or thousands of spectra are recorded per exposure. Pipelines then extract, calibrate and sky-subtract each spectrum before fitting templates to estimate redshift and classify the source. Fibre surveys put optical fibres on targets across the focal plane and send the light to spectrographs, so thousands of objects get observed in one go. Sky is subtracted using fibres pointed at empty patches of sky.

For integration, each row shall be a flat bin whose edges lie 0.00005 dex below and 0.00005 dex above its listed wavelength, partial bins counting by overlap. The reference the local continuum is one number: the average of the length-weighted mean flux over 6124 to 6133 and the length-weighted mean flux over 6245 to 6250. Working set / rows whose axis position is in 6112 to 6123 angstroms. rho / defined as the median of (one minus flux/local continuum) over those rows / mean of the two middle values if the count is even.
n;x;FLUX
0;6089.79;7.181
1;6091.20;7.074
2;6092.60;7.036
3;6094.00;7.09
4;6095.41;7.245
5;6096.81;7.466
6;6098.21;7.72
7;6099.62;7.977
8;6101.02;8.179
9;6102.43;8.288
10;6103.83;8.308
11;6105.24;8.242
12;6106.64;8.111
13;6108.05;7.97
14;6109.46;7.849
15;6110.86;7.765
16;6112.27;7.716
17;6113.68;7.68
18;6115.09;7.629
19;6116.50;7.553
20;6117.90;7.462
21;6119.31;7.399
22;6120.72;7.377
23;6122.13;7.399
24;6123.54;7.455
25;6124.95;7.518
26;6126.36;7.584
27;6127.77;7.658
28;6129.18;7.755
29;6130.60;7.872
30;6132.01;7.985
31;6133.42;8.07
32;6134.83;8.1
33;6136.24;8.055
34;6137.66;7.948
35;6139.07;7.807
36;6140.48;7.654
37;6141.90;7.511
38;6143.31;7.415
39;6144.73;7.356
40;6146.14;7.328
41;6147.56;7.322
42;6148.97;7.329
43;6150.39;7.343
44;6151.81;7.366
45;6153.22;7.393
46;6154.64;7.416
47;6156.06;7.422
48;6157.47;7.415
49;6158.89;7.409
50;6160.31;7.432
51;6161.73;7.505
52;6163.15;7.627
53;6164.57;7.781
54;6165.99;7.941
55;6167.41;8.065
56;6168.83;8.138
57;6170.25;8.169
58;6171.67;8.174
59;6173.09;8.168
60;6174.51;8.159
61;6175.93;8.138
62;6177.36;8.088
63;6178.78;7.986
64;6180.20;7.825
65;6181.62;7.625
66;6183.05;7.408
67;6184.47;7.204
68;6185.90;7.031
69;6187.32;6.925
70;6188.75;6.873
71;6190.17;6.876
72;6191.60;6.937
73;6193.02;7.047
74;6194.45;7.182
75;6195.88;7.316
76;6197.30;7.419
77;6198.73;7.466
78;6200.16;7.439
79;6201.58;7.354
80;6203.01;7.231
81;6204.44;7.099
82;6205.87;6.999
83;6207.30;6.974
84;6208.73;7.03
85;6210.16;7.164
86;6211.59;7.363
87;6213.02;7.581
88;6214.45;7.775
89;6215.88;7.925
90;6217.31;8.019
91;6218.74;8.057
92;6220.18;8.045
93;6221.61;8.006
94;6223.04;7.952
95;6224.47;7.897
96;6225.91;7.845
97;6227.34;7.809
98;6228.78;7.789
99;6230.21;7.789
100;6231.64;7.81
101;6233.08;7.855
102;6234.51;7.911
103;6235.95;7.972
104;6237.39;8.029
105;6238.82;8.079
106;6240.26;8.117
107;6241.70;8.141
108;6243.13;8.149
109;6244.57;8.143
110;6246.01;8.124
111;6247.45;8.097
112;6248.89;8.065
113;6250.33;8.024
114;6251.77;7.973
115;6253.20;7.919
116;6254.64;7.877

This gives 0.050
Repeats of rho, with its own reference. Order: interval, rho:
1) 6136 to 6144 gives 0.022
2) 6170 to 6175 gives -0.033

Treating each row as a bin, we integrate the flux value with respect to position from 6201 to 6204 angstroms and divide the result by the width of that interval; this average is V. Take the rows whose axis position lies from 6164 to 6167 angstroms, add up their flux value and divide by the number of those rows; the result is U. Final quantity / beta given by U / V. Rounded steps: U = 7.9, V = 7.3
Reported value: 1.08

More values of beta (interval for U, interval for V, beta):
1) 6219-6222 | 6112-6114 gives 1.04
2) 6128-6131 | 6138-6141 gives 1.00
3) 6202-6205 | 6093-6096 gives 1.00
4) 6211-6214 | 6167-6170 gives 0.92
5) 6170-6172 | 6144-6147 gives 1.11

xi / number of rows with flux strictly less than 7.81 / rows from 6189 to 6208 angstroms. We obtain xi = 13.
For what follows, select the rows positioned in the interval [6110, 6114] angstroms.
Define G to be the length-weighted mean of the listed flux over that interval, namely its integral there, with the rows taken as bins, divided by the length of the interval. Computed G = 7.7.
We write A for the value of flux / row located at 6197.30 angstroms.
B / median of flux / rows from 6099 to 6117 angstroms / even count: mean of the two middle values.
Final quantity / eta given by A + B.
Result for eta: 15.39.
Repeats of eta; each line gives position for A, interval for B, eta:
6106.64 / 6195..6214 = 15.43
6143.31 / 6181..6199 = 14.60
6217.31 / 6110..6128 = 15.57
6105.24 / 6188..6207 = 15.42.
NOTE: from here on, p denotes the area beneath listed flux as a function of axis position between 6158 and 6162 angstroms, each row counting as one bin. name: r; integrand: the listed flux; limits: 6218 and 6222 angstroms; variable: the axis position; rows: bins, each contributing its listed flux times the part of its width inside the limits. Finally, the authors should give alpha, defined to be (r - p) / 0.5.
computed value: 5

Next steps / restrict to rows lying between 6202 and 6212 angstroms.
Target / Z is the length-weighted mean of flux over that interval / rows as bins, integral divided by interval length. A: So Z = 7.1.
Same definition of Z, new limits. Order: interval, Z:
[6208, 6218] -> 7.6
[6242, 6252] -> 8.1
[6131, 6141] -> 8.0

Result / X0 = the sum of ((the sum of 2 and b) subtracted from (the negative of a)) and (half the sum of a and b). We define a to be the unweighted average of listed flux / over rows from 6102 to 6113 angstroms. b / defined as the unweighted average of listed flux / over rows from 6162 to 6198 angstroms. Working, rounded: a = 8.03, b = 7.60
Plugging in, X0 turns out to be -9.82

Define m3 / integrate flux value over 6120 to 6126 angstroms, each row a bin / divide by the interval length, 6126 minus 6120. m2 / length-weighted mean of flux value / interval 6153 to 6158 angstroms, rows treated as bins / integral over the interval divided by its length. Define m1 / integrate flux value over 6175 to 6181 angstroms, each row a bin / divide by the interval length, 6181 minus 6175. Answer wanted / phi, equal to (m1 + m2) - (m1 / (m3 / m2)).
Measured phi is 7.45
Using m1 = 8.01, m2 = 7.42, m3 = 7.44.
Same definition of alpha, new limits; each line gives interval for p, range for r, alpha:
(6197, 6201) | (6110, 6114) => 2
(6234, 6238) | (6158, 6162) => -4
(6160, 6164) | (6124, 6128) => 0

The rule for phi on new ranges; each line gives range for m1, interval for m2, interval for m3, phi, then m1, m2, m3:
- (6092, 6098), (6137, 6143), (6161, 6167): 7.72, 7.26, 7.71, 7.73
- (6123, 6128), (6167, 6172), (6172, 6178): 8.14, 7.55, 8.14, 8.14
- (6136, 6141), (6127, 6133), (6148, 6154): 7.33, 7.86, 7.82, 7.36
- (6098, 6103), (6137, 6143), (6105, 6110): 8.03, 8.06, 7.71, 8.03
